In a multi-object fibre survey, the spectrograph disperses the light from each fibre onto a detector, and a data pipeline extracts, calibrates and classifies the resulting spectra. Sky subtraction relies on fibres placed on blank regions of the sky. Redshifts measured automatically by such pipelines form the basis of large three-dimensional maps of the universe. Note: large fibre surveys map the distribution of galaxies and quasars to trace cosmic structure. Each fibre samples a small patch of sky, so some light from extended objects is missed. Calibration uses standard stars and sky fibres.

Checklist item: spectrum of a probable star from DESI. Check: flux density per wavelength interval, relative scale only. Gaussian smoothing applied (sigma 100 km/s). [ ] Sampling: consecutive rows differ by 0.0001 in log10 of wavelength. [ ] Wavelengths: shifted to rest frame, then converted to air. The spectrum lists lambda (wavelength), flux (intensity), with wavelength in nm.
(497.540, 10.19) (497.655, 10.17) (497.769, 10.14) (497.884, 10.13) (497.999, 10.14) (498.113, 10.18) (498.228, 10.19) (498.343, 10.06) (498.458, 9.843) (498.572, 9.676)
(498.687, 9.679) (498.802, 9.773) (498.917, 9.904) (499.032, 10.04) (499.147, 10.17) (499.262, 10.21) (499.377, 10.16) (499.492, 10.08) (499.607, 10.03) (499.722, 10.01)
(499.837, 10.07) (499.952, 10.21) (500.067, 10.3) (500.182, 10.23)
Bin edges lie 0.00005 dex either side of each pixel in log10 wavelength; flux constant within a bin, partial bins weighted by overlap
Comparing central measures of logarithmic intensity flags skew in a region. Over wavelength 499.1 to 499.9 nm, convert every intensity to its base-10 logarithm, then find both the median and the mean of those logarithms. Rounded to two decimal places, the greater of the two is 1.00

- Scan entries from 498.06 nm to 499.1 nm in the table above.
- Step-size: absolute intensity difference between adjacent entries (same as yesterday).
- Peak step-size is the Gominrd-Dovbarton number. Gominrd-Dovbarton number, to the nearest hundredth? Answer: 0.22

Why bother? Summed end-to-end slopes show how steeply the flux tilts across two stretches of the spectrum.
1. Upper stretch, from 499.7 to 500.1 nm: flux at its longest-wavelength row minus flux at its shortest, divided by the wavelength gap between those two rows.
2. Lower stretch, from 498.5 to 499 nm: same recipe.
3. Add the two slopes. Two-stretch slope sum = 1.5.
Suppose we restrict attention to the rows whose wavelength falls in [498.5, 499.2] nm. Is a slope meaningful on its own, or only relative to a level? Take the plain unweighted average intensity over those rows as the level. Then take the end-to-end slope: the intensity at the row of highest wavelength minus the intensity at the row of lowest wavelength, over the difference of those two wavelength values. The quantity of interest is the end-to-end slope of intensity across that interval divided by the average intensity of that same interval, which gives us 0.09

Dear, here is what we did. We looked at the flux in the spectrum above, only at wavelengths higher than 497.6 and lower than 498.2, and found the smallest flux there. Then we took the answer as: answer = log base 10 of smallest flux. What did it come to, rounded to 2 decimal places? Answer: 1.01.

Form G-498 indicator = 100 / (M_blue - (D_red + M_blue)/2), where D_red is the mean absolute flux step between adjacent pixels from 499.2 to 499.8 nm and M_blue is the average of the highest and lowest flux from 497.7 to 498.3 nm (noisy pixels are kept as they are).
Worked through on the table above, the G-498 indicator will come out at 19.78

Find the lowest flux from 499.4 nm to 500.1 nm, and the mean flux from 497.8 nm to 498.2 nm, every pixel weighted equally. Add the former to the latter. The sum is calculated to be 20.2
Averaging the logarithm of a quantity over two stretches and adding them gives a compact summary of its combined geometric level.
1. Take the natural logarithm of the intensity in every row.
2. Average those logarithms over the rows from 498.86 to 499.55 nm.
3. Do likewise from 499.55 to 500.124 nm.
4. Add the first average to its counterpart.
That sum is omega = 4.63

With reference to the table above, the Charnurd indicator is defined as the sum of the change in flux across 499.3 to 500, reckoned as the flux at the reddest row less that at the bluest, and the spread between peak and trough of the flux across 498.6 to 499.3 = 0.58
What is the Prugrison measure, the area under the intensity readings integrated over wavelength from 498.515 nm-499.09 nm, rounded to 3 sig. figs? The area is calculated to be 5.64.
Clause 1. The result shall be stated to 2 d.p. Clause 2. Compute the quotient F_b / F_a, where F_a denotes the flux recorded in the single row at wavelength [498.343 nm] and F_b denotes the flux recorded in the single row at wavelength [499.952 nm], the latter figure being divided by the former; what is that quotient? 1.01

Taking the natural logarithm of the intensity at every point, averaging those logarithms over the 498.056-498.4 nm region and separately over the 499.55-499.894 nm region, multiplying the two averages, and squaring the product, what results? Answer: 28.5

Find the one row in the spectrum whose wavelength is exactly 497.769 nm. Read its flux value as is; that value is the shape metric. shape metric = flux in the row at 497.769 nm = 10.14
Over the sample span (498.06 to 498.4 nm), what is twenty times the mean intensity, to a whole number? 203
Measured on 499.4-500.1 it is 202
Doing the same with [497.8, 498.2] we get 203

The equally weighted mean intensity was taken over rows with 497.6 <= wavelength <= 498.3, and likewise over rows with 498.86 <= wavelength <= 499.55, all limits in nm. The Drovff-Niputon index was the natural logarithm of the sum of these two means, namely 3.01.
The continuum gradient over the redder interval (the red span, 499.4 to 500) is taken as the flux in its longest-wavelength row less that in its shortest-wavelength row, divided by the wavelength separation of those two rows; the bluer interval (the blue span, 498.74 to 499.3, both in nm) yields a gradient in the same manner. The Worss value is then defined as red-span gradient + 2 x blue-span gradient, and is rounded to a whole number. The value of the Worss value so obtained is 2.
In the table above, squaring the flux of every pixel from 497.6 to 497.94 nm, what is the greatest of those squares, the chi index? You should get 103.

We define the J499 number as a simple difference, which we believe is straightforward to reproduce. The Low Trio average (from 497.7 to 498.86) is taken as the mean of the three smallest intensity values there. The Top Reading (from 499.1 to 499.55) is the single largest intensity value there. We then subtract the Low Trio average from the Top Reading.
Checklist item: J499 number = 0.50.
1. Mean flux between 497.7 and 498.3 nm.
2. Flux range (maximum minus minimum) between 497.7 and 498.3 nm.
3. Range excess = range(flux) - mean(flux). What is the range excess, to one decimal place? -10.1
